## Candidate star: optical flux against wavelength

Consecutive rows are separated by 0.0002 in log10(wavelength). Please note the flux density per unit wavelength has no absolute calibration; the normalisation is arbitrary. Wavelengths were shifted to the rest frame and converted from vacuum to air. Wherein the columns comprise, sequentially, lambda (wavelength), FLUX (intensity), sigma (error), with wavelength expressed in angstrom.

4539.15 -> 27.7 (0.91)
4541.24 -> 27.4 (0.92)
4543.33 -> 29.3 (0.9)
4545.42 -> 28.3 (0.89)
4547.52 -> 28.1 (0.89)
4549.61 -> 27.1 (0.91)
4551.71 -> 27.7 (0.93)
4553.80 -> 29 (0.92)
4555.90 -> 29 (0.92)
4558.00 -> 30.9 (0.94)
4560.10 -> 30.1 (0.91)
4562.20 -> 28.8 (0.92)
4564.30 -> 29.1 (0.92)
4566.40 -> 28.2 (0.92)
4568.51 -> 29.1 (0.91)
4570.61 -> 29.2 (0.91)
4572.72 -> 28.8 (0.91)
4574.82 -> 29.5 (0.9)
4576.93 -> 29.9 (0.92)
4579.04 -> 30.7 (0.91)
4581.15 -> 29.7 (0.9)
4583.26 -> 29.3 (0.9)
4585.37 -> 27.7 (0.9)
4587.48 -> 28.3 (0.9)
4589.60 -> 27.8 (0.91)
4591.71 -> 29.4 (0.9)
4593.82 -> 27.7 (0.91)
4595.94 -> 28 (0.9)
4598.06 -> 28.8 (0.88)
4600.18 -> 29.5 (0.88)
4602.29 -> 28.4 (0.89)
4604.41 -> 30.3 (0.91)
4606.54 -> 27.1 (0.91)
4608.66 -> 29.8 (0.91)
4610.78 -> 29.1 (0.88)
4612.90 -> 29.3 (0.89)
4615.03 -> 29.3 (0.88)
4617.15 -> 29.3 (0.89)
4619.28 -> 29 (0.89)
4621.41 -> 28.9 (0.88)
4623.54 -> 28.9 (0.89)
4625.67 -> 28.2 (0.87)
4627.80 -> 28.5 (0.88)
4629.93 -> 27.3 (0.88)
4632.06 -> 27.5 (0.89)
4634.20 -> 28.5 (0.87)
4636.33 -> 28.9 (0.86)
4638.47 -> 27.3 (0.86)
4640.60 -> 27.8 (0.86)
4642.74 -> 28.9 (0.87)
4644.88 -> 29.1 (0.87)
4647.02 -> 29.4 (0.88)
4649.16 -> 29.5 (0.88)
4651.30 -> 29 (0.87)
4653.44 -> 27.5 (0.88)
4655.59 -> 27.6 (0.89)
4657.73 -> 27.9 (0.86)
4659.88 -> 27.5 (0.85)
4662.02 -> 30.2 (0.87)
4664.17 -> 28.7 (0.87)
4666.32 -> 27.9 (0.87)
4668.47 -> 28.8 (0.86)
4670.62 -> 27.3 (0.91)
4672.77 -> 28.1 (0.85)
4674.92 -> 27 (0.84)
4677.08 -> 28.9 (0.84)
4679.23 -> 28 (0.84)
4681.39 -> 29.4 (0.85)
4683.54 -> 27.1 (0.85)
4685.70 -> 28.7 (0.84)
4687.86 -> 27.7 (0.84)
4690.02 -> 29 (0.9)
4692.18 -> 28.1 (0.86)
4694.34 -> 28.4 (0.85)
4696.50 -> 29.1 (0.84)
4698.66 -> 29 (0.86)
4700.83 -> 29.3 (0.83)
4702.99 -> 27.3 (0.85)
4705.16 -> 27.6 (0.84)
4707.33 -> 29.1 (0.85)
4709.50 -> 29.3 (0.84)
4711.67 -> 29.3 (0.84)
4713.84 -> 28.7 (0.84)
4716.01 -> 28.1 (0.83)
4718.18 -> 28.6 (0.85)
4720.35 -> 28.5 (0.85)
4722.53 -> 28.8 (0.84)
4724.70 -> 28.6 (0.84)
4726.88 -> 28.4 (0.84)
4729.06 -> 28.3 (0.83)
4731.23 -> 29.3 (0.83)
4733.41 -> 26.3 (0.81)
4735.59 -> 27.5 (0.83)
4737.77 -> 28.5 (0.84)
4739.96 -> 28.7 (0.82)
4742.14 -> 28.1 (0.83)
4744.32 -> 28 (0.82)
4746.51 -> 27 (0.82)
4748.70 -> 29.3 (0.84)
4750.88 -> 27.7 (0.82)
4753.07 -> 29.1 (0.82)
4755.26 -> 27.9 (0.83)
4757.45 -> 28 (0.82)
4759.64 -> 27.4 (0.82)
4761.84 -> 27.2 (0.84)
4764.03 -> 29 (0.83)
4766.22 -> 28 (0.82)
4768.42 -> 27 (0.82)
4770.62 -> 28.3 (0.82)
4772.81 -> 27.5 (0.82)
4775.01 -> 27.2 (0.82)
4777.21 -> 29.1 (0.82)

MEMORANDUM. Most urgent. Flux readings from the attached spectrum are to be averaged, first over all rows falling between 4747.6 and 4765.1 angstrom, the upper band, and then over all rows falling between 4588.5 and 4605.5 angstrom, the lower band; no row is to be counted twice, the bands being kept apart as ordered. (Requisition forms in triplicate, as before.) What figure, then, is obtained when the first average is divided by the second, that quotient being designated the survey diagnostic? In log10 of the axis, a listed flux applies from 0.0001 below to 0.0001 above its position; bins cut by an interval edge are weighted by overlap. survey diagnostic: 0.98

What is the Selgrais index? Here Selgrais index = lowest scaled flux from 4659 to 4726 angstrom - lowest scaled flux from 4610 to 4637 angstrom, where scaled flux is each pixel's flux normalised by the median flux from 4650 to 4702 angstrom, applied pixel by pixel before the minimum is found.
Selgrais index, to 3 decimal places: -0.011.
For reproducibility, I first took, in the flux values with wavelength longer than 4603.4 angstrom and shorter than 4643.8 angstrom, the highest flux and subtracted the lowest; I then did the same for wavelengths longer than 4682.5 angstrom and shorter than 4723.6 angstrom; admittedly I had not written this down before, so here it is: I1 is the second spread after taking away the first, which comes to -1.0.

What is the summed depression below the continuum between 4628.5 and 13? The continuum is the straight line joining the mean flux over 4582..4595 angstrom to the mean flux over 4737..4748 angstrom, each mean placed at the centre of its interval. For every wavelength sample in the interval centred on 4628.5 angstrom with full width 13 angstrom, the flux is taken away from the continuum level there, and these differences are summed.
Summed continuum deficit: 1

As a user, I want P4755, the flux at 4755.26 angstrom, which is 27.9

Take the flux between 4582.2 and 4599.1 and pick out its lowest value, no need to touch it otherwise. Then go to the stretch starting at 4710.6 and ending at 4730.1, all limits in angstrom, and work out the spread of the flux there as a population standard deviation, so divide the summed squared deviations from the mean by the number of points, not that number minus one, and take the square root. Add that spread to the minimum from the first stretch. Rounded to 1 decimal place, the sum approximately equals 28.0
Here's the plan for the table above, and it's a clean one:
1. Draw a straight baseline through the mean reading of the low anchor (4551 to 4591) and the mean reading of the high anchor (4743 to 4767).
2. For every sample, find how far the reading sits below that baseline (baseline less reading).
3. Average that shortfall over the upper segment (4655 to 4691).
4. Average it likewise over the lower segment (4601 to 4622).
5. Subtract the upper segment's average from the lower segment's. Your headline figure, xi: -0.48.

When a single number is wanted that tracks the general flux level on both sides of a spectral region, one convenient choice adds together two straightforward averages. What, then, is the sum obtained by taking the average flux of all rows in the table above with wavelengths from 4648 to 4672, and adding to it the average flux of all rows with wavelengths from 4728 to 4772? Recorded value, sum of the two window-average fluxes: 56.4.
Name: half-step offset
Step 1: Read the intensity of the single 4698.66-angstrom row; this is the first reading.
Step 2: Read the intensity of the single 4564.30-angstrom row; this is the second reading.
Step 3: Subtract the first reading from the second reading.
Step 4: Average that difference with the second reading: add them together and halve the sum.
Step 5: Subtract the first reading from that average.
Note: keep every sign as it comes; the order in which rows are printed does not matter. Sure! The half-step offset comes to -14.4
